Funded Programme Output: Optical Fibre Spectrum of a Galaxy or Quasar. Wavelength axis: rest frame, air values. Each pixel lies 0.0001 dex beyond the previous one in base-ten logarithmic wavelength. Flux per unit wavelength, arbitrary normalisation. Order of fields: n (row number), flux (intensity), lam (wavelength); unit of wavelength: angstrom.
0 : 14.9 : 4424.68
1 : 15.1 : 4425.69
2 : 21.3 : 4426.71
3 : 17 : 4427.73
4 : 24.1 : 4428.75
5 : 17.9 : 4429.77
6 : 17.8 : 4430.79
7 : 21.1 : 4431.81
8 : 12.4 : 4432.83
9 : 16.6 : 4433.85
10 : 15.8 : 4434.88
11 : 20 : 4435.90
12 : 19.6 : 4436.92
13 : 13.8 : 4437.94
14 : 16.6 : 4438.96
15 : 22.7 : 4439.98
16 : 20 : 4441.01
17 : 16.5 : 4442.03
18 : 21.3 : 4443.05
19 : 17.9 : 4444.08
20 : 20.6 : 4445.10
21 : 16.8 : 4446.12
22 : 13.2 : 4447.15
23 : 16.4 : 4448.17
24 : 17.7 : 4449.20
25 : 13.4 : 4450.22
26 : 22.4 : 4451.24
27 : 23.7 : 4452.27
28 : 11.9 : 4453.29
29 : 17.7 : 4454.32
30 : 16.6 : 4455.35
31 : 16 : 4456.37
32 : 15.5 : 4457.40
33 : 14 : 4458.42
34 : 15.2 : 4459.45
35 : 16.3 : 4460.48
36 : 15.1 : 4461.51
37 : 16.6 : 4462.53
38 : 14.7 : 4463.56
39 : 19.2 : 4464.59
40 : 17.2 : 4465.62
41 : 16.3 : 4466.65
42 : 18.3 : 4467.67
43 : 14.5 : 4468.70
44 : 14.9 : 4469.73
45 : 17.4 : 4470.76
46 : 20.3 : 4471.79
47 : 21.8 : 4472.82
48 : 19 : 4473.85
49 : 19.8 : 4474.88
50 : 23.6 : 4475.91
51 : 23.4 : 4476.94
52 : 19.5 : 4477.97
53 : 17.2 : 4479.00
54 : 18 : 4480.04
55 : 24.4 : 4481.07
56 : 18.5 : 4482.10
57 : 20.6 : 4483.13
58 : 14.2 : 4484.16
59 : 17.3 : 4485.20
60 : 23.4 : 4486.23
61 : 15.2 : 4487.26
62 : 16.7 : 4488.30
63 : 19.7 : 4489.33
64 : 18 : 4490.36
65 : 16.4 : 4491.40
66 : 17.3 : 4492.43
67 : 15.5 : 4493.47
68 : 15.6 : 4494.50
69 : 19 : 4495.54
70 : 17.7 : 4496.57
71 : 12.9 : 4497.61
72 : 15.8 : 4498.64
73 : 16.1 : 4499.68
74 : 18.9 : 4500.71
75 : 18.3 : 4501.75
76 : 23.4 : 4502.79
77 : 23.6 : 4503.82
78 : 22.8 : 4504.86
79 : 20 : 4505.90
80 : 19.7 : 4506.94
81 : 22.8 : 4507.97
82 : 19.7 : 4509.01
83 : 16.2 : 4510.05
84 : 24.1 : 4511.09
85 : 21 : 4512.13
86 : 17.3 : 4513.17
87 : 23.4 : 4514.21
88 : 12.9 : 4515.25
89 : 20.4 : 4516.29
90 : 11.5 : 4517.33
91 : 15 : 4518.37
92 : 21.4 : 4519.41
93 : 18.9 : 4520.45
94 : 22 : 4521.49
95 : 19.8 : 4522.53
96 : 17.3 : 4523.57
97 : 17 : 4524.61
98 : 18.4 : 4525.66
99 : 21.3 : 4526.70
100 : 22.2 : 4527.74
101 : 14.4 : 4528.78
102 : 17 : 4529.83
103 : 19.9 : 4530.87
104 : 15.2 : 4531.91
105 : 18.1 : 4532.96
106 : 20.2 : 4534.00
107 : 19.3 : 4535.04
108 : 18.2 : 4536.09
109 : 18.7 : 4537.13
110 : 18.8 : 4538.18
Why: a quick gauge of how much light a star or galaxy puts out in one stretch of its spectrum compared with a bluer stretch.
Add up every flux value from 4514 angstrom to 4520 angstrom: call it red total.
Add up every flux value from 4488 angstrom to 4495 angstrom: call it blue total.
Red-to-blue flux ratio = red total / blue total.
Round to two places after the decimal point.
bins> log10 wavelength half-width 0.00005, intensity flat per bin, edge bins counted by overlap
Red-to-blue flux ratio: 0.88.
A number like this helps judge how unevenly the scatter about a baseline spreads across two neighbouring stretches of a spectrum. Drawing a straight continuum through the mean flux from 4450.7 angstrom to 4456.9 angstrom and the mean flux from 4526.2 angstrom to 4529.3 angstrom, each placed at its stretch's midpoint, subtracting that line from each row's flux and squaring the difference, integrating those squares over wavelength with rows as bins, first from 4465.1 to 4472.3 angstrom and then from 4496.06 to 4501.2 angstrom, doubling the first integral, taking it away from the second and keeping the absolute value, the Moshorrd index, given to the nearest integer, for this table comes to 19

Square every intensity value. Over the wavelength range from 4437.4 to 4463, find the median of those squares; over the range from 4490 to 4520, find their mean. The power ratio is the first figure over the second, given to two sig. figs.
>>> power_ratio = 0.78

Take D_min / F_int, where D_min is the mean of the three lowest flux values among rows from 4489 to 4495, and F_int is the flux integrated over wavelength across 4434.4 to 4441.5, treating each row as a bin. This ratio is 0.121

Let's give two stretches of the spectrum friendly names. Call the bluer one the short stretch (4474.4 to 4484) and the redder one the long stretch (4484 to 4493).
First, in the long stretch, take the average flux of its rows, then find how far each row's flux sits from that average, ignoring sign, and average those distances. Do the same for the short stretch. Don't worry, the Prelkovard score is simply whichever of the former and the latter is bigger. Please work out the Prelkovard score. 2.17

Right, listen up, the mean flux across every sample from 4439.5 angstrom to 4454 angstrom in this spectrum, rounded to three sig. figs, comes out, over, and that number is 18.2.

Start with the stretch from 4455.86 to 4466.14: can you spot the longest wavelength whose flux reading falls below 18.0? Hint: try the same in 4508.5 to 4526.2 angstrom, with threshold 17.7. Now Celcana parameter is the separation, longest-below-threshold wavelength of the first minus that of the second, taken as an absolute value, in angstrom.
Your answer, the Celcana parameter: 59.0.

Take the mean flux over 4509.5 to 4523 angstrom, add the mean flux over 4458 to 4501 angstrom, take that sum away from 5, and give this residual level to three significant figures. -31.5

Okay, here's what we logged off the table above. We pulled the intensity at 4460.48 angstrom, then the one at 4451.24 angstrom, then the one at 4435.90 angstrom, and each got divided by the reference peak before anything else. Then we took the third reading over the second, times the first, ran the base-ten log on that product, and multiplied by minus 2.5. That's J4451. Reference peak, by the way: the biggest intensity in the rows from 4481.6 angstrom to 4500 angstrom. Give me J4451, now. 0.516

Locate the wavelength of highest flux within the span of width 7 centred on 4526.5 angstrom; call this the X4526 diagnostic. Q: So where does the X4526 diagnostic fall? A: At 4527.74 angstrom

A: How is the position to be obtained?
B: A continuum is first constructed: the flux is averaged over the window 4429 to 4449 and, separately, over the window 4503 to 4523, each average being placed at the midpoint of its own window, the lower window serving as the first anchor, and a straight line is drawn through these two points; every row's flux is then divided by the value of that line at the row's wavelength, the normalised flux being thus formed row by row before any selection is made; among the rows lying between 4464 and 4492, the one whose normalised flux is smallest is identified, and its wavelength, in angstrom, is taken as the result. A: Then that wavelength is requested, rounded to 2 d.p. 4484.16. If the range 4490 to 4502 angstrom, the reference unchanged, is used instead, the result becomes 4497.61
